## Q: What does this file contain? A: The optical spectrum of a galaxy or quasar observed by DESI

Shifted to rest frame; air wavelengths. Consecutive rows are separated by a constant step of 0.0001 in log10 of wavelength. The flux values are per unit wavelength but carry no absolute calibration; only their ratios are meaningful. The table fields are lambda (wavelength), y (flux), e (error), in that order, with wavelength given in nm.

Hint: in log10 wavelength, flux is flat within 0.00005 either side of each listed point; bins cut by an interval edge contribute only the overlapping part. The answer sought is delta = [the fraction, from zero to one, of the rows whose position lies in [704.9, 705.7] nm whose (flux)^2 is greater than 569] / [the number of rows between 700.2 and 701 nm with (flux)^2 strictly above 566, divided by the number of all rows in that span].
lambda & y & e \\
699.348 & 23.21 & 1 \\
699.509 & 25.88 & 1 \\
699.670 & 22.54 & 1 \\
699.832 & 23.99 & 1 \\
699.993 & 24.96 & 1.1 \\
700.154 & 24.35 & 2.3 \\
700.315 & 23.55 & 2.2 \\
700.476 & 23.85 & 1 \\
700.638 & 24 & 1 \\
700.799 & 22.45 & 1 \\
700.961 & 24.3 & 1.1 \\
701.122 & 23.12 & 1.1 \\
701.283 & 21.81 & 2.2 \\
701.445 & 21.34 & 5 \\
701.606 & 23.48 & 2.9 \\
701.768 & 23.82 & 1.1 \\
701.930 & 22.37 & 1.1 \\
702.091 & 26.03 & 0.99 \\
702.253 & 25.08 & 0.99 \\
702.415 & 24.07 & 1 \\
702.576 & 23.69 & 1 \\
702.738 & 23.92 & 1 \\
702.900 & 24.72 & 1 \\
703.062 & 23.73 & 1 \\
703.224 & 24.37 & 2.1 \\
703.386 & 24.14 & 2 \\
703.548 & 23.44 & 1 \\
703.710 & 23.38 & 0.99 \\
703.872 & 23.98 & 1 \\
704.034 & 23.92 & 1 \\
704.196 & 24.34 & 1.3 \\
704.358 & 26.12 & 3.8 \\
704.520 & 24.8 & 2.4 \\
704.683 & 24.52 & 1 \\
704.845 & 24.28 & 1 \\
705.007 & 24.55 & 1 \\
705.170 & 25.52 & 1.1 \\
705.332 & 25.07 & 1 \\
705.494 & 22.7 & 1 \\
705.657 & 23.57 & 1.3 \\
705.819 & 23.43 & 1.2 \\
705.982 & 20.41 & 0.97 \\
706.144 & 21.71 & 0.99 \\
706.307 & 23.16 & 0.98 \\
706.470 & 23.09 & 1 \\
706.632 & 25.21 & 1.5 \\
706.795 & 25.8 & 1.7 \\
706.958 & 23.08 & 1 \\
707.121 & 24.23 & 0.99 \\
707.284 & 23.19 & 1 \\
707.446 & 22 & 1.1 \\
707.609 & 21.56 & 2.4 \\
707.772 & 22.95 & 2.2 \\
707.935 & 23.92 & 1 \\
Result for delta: 1.0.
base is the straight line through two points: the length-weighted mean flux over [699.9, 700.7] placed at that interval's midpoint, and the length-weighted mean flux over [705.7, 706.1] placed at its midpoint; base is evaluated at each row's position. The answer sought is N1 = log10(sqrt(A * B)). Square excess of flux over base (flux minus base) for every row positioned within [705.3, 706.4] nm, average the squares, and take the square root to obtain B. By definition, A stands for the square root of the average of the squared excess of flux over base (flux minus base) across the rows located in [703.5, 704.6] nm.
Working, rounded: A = 1.8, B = 1.5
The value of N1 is 0.215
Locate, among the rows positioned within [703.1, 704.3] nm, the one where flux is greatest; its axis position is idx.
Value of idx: 703.224 nm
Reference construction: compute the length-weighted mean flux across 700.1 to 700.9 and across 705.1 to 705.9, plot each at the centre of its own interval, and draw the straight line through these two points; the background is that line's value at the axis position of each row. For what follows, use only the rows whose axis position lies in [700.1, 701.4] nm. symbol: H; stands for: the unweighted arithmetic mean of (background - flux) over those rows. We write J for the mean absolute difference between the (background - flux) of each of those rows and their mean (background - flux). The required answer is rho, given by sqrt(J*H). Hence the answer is 0.4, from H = 0.2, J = 0.75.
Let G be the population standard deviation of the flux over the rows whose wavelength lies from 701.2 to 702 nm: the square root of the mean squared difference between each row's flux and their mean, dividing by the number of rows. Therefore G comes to 1.0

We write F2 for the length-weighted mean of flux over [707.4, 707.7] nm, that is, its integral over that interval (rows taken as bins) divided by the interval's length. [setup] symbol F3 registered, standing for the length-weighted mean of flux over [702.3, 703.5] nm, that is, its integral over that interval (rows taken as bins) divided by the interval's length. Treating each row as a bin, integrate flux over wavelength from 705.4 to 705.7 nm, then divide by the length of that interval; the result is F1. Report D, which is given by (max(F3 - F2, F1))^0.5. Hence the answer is 4.81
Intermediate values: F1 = 23.2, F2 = 21.8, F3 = 24.1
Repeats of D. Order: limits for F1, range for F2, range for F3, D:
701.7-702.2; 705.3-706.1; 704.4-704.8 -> 4.91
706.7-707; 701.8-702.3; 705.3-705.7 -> 4.96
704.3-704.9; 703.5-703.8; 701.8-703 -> 4.99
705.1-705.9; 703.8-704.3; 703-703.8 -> 4.91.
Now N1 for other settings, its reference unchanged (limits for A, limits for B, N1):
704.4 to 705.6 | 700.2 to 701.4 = 0.177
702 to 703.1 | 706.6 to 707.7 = 0.254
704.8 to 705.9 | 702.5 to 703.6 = 0.147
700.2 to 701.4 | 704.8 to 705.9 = 0.160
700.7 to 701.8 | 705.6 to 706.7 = 0.183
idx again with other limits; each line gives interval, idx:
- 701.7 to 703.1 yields 702.091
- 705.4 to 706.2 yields 705.657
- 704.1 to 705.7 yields 704.358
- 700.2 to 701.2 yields 700.961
